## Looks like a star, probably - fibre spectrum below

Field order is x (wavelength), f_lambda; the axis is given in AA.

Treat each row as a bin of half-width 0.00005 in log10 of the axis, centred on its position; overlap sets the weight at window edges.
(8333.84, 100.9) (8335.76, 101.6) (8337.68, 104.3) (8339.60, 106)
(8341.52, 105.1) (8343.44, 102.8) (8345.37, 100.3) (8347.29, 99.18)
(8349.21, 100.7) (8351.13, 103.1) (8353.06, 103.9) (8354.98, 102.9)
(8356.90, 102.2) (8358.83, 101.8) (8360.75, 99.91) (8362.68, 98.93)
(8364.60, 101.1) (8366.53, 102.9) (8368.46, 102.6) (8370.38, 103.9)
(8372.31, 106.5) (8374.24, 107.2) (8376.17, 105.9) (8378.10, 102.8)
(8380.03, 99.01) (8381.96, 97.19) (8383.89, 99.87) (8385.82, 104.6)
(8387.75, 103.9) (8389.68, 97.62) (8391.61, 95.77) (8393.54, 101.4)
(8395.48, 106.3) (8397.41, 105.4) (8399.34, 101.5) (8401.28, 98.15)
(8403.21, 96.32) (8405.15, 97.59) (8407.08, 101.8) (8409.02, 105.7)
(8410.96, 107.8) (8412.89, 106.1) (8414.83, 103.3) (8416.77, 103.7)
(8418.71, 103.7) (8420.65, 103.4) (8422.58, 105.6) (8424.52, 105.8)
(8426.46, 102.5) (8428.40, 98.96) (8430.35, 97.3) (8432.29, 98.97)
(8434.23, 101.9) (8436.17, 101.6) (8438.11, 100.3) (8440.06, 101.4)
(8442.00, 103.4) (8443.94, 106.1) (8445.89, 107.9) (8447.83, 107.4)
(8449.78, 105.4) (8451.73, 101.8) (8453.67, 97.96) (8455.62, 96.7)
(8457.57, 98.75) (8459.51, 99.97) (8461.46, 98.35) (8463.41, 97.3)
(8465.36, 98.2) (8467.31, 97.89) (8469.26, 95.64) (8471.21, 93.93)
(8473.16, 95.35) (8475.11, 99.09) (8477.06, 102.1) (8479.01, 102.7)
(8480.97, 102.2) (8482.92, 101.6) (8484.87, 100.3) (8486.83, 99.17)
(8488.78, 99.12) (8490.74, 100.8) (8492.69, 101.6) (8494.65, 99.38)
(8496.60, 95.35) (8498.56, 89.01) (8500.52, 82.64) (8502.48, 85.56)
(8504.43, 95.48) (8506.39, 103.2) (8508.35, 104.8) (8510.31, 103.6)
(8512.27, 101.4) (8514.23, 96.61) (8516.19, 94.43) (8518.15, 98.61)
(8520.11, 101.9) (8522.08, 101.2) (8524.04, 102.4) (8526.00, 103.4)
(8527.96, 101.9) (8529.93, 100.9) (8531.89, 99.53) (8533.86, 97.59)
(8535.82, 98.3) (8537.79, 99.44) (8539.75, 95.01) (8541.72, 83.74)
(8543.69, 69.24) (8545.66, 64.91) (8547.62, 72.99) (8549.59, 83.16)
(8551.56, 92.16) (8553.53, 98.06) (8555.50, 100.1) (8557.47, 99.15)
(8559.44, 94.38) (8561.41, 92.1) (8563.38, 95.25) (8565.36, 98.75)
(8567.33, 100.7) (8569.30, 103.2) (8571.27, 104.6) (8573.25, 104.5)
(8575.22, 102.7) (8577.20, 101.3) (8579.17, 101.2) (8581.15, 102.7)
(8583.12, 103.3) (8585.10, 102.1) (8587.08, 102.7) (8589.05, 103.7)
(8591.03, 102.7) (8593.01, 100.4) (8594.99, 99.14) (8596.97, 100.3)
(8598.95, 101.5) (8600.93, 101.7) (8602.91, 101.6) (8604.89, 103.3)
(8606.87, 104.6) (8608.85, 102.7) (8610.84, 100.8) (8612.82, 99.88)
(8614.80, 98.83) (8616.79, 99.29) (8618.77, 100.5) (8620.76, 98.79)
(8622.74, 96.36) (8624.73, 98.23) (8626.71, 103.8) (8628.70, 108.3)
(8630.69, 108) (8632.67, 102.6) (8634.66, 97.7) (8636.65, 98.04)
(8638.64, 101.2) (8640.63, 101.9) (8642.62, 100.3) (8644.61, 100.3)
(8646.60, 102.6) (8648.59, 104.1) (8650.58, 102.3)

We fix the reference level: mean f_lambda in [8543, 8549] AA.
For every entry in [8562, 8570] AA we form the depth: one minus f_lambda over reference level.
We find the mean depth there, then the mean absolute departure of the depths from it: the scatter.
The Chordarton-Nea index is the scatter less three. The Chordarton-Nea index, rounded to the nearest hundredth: -2.96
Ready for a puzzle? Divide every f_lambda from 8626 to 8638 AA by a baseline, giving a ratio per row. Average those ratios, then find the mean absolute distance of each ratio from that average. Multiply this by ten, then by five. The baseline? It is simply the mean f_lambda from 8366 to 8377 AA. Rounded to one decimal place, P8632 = 1.7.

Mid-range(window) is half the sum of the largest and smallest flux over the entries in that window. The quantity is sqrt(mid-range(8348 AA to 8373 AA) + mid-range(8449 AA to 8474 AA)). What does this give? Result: 14.2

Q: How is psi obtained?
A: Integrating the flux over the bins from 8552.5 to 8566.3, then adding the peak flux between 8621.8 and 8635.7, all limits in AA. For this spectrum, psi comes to 1444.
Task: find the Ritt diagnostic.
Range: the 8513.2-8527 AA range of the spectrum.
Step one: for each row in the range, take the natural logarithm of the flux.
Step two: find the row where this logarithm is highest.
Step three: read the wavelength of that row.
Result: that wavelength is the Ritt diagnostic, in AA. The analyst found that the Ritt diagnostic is 8526.00 AA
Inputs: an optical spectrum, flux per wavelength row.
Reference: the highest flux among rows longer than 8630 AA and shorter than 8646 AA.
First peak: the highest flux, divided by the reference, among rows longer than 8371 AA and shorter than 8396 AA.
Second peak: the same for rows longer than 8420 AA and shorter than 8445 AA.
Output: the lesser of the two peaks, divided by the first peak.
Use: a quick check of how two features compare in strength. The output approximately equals 0.99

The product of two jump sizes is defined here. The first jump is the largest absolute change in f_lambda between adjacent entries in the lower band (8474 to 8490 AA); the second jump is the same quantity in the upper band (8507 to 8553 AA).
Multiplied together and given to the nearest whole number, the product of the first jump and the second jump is 44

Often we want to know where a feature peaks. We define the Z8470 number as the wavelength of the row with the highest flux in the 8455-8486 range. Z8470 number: 8479.01 AA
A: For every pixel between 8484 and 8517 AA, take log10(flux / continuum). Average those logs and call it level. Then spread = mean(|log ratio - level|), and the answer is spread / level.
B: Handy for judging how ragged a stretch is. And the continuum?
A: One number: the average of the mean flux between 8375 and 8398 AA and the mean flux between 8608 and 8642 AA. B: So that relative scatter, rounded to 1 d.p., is -1.2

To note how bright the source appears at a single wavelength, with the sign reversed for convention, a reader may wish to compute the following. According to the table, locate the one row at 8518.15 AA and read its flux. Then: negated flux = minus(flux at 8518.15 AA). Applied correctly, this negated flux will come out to -99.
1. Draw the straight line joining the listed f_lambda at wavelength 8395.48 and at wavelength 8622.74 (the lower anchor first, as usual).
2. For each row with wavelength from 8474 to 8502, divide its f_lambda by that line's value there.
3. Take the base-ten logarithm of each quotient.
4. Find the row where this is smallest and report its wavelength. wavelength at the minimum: 8500.52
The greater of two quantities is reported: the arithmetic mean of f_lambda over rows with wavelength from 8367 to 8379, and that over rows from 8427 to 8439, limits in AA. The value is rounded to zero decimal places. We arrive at 105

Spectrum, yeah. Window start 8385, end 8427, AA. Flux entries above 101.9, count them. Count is 14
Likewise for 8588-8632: 8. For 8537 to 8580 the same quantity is 4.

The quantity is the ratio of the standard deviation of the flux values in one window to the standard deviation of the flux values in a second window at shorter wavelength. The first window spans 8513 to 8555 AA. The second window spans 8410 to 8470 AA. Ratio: 3.2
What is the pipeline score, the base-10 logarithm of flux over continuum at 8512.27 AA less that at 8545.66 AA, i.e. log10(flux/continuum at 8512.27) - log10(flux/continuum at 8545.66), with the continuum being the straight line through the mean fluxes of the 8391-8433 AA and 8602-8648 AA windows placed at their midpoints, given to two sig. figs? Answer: 0.19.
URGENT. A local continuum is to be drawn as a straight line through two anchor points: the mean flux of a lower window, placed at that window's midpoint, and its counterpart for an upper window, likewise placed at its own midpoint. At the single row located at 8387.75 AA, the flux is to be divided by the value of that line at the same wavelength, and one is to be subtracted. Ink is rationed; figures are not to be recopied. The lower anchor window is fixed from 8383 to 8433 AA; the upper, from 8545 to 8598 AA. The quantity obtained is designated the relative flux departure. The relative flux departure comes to 0.01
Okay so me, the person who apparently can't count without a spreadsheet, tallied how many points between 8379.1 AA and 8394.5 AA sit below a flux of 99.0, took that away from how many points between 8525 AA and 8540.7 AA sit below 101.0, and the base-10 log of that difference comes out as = 0.48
